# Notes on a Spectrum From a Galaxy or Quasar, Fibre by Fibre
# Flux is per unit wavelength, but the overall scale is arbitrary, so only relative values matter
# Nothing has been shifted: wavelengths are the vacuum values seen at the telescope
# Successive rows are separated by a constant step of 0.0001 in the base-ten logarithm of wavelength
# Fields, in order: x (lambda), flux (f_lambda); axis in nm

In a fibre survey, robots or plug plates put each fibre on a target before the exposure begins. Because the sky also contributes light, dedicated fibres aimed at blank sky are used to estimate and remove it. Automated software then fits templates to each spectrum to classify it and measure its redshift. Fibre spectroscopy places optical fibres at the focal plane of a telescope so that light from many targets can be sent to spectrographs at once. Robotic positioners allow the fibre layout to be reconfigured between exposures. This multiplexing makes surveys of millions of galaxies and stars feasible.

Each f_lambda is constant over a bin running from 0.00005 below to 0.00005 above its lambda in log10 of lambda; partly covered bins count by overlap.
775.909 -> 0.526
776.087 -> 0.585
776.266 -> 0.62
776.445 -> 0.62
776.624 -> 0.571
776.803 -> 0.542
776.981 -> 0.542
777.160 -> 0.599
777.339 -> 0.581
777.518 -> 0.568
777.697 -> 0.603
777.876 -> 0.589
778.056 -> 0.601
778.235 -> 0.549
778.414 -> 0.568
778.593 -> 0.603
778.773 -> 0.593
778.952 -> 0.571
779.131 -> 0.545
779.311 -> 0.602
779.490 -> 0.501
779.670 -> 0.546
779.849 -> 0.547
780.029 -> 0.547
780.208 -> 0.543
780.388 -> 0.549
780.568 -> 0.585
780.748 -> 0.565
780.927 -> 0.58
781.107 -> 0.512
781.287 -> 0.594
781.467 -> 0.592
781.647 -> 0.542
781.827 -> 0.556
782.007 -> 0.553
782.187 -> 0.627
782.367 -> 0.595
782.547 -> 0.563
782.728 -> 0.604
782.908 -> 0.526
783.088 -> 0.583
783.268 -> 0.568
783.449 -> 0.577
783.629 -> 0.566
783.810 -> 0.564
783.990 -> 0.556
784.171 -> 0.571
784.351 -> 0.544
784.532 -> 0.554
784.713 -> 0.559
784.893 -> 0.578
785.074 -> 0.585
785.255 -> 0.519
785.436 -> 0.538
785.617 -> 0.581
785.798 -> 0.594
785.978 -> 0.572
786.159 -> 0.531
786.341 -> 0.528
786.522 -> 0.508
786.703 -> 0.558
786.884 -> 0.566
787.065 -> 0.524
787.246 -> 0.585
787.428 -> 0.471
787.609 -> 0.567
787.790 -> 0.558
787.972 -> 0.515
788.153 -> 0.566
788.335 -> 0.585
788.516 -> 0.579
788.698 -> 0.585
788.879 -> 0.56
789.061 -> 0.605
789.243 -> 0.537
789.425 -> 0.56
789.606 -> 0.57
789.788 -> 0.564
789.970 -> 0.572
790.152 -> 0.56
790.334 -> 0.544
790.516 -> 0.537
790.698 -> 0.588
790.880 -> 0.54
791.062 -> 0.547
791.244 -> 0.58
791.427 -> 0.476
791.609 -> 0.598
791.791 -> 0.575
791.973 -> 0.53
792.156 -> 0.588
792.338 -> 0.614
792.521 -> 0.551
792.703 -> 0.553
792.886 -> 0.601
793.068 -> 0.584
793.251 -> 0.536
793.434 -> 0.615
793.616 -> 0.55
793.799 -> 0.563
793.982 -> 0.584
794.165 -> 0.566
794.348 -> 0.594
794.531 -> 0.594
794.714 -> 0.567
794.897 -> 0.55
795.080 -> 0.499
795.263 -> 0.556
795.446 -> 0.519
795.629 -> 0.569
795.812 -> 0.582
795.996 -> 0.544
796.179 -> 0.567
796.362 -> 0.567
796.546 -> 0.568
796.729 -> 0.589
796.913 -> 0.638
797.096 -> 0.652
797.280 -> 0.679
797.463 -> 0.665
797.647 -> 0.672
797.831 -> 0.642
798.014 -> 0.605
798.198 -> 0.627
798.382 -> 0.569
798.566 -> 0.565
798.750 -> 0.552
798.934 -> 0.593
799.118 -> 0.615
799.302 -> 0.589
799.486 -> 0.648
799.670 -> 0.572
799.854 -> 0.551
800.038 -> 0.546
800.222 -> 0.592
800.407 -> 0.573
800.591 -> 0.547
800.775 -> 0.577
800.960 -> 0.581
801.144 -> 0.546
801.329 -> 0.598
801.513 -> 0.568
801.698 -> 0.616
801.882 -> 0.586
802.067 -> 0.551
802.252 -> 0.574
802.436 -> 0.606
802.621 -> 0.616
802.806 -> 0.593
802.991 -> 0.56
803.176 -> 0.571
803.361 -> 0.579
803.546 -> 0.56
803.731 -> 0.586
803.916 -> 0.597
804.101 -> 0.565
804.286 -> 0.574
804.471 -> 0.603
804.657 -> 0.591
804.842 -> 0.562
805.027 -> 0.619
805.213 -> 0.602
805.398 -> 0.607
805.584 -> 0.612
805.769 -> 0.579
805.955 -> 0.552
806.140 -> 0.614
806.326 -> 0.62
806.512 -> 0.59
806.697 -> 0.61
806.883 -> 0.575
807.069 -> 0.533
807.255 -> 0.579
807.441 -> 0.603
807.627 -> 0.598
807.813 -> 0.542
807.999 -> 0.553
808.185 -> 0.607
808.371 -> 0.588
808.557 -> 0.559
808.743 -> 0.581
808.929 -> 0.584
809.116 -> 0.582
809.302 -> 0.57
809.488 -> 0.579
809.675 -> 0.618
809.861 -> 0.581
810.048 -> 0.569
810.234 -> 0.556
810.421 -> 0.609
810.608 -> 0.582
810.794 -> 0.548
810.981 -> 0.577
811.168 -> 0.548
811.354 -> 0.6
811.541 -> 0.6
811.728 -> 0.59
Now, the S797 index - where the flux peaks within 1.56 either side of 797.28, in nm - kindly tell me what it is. 797.280 nm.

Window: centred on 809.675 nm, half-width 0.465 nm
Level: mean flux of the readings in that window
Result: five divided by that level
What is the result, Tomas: 8.6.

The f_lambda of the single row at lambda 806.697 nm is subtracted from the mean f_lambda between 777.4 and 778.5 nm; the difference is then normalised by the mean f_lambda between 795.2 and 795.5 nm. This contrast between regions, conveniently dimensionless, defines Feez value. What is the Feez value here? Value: -0.06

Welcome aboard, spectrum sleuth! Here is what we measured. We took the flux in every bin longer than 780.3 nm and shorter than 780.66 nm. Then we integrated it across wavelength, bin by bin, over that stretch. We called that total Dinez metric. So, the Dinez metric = 0.204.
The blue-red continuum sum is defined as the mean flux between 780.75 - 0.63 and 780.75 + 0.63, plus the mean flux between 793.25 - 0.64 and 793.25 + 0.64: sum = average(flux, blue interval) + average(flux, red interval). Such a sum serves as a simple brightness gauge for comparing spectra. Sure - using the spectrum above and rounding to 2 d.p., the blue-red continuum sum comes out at 1.13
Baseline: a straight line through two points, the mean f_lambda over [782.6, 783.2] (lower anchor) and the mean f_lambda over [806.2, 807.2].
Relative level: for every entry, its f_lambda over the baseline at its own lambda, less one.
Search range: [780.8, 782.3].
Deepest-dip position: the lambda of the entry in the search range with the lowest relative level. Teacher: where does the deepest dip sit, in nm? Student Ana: 781.107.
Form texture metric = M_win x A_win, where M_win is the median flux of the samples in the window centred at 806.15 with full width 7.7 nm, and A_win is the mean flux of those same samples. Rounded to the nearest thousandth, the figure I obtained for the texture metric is 0.342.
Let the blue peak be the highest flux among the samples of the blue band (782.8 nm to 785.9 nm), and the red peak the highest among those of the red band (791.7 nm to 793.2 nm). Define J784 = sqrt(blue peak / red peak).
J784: 0.98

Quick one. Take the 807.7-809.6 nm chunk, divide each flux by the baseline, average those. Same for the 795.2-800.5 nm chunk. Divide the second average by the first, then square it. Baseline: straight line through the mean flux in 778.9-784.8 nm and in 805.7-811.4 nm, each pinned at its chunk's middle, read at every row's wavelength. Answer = 1.09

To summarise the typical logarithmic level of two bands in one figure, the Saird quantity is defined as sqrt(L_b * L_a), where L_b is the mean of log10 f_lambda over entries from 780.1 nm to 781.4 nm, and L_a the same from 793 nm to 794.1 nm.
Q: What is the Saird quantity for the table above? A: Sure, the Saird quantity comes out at 0.247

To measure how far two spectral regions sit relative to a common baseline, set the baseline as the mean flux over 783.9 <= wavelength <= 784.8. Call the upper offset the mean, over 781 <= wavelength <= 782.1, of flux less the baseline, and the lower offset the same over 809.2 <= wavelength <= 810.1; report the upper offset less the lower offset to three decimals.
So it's -0.025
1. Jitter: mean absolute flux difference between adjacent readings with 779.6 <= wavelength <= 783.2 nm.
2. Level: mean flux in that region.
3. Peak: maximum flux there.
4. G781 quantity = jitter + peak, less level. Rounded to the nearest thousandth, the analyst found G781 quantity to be 0.094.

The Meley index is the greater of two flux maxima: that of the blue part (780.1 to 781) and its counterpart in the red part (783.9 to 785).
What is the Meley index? 0.585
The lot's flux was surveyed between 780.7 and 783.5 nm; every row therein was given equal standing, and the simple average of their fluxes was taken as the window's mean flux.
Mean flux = 0.571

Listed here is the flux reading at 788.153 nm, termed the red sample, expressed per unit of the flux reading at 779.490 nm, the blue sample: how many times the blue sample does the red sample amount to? 1.13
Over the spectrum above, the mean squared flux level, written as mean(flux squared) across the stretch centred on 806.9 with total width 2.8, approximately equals 0.34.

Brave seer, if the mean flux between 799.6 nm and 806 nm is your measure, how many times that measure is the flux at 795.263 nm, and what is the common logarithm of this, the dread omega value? -0.019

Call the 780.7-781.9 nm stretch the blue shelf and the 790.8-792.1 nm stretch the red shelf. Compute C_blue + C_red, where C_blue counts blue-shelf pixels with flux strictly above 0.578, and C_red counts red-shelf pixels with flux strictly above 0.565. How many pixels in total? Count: 6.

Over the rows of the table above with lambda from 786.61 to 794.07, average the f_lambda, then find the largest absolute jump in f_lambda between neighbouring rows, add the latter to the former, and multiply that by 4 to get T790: 2.74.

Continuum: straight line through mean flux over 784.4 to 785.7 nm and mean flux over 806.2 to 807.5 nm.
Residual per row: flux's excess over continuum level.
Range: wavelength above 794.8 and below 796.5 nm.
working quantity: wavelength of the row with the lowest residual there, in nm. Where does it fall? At 795.080 nm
